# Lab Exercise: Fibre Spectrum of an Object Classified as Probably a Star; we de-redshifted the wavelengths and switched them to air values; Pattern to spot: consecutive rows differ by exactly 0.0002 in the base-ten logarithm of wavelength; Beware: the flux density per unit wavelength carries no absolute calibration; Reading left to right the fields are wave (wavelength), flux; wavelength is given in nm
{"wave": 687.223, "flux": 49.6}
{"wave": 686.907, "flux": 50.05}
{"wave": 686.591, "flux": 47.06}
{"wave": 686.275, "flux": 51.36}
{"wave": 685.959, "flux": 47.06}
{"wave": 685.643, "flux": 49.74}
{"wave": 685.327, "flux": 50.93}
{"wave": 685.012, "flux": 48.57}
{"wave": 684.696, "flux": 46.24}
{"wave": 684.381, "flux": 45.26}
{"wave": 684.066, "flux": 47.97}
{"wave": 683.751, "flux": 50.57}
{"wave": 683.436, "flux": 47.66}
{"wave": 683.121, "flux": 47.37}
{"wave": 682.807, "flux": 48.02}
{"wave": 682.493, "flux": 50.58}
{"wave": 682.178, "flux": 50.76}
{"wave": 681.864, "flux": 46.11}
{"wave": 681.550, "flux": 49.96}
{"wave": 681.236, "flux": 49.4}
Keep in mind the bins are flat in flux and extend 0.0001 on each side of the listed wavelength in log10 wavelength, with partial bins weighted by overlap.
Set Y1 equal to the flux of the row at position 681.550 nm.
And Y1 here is 49.96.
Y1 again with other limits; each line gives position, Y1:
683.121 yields 47.37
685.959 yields 47.06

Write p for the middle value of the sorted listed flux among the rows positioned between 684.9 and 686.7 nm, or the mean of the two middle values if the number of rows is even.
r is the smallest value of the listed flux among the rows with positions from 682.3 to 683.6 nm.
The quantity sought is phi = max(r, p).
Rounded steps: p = 49.2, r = 47.37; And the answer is 49.2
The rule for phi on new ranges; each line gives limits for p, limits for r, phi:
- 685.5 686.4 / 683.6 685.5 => 49.7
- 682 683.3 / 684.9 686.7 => 49.3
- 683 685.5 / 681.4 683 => 47.8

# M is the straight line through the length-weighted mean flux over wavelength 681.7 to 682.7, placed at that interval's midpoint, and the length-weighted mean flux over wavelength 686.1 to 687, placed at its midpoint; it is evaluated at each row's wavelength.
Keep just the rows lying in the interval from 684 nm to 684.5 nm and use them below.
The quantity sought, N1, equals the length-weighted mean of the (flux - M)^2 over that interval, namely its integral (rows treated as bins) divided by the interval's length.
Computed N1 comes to 10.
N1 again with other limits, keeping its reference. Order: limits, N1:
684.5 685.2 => 5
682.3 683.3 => 2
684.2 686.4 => 5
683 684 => 2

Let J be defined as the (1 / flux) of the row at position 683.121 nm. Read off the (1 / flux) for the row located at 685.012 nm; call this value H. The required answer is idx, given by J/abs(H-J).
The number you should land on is 40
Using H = 0.0206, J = 0.0211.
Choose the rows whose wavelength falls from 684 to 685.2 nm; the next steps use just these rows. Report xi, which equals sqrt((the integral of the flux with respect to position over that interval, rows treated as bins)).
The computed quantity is 7.5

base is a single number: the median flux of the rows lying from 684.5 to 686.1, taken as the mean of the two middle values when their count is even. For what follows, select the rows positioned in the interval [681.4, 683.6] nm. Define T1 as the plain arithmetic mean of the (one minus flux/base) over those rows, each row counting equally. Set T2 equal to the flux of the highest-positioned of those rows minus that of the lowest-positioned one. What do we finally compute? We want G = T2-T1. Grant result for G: -2.3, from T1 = -0.001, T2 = -2.3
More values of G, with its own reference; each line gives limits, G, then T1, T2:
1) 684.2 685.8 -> 4.5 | 0.009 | 4.5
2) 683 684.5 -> -2.1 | 0.017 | -2.1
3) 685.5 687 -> 0.3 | -0.010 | 0.3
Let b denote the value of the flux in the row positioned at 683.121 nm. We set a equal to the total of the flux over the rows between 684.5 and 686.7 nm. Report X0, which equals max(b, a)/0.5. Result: 682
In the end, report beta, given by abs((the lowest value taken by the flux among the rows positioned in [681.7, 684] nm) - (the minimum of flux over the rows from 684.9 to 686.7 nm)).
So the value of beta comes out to 0.95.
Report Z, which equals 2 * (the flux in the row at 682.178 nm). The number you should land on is 102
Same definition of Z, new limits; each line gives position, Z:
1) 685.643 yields 99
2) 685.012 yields 97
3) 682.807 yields 96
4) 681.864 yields 92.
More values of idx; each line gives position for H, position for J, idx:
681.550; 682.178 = 62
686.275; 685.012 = 18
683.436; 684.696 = 34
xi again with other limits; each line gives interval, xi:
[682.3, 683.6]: 7.9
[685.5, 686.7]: 7.7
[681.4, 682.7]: 8.0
